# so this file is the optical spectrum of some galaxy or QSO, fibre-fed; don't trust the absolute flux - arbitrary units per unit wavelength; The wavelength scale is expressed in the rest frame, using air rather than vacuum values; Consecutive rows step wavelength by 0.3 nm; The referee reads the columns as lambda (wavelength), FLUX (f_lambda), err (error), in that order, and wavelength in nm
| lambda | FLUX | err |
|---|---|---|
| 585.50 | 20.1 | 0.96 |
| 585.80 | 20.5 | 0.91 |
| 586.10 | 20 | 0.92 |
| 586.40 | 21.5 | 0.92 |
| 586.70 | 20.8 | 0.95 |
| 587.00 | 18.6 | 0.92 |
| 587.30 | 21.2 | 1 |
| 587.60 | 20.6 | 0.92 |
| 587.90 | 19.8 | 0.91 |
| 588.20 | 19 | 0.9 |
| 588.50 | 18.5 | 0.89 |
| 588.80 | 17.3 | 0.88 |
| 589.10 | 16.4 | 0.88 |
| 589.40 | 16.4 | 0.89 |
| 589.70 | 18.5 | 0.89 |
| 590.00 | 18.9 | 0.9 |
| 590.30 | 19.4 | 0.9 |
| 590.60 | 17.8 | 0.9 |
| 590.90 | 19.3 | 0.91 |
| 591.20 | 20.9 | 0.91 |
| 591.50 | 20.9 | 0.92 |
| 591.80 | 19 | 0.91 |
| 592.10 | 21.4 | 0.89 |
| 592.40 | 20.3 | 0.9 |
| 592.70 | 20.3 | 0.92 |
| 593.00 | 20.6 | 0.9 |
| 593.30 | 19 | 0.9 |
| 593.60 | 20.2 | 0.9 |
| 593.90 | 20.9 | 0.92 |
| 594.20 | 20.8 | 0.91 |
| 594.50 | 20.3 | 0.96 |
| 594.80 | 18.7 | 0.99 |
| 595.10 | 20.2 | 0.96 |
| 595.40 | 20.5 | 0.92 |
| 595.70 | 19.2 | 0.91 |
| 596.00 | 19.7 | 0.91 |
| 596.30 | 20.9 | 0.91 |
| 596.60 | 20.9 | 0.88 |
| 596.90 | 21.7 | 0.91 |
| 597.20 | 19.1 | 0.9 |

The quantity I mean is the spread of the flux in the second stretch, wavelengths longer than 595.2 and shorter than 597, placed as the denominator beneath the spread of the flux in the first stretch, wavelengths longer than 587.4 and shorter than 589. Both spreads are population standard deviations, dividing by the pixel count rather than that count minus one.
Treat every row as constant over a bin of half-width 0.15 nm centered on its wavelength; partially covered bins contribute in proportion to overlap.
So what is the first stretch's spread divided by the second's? 1.36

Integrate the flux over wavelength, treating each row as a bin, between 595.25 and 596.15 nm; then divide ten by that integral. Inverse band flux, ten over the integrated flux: 0.561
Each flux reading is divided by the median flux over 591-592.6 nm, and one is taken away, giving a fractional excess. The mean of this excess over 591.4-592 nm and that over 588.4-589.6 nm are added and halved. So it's -0.11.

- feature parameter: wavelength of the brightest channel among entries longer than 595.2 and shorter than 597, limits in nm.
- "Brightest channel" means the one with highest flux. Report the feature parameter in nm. 596.90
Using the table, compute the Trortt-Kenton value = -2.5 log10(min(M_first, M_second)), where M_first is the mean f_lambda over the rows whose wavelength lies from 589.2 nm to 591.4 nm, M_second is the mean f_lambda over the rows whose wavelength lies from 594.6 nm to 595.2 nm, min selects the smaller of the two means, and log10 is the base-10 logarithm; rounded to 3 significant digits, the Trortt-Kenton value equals -3.18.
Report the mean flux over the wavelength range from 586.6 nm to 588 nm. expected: 20.2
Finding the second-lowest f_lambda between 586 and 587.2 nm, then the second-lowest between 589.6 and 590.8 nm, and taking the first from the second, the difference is -1.5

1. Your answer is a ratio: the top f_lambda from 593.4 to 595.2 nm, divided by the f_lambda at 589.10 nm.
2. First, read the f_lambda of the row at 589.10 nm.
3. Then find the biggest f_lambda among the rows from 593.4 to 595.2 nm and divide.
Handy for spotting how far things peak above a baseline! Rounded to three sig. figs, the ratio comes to 1.27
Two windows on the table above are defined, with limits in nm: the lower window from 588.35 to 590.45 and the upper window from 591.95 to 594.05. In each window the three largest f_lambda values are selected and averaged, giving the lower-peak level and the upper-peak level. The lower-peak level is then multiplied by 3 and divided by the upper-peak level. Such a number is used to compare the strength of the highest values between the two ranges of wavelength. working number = 2.71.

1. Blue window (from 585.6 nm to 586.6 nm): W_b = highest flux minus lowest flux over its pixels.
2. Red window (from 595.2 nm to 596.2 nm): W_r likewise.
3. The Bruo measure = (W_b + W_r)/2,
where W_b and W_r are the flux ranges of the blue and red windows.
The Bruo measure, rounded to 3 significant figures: 1.40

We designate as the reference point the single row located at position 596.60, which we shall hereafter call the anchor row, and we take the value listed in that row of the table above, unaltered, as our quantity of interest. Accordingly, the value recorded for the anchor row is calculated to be 20.9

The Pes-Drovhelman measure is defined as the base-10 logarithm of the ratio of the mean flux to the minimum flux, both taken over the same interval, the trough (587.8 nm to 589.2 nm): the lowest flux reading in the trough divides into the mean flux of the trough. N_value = 0.045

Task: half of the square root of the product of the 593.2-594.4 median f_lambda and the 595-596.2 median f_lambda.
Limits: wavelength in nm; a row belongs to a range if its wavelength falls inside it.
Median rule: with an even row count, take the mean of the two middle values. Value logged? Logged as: 10.1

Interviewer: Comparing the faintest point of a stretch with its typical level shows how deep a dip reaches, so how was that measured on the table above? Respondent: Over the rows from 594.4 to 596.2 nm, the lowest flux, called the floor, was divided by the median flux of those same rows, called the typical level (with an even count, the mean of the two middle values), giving 0.937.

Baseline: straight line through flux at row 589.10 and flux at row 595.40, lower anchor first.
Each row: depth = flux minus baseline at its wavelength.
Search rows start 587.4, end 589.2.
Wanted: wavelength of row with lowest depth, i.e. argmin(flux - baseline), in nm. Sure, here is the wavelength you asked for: 589.10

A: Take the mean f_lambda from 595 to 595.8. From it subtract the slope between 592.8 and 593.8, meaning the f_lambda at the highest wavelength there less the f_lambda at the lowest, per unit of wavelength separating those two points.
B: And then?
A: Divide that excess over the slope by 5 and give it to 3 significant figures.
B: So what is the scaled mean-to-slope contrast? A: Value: 4.13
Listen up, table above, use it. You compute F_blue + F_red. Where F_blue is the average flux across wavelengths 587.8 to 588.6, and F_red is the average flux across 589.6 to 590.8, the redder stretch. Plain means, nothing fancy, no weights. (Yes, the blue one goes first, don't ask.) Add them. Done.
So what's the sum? 37.8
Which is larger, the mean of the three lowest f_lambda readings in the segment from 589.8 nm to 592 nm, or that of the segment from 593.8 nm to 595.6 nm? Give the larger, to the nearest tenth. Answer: 19.7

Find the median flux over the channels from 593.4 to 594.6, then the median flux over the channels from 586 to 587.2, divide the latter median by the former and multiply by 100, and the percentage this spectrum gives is 99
